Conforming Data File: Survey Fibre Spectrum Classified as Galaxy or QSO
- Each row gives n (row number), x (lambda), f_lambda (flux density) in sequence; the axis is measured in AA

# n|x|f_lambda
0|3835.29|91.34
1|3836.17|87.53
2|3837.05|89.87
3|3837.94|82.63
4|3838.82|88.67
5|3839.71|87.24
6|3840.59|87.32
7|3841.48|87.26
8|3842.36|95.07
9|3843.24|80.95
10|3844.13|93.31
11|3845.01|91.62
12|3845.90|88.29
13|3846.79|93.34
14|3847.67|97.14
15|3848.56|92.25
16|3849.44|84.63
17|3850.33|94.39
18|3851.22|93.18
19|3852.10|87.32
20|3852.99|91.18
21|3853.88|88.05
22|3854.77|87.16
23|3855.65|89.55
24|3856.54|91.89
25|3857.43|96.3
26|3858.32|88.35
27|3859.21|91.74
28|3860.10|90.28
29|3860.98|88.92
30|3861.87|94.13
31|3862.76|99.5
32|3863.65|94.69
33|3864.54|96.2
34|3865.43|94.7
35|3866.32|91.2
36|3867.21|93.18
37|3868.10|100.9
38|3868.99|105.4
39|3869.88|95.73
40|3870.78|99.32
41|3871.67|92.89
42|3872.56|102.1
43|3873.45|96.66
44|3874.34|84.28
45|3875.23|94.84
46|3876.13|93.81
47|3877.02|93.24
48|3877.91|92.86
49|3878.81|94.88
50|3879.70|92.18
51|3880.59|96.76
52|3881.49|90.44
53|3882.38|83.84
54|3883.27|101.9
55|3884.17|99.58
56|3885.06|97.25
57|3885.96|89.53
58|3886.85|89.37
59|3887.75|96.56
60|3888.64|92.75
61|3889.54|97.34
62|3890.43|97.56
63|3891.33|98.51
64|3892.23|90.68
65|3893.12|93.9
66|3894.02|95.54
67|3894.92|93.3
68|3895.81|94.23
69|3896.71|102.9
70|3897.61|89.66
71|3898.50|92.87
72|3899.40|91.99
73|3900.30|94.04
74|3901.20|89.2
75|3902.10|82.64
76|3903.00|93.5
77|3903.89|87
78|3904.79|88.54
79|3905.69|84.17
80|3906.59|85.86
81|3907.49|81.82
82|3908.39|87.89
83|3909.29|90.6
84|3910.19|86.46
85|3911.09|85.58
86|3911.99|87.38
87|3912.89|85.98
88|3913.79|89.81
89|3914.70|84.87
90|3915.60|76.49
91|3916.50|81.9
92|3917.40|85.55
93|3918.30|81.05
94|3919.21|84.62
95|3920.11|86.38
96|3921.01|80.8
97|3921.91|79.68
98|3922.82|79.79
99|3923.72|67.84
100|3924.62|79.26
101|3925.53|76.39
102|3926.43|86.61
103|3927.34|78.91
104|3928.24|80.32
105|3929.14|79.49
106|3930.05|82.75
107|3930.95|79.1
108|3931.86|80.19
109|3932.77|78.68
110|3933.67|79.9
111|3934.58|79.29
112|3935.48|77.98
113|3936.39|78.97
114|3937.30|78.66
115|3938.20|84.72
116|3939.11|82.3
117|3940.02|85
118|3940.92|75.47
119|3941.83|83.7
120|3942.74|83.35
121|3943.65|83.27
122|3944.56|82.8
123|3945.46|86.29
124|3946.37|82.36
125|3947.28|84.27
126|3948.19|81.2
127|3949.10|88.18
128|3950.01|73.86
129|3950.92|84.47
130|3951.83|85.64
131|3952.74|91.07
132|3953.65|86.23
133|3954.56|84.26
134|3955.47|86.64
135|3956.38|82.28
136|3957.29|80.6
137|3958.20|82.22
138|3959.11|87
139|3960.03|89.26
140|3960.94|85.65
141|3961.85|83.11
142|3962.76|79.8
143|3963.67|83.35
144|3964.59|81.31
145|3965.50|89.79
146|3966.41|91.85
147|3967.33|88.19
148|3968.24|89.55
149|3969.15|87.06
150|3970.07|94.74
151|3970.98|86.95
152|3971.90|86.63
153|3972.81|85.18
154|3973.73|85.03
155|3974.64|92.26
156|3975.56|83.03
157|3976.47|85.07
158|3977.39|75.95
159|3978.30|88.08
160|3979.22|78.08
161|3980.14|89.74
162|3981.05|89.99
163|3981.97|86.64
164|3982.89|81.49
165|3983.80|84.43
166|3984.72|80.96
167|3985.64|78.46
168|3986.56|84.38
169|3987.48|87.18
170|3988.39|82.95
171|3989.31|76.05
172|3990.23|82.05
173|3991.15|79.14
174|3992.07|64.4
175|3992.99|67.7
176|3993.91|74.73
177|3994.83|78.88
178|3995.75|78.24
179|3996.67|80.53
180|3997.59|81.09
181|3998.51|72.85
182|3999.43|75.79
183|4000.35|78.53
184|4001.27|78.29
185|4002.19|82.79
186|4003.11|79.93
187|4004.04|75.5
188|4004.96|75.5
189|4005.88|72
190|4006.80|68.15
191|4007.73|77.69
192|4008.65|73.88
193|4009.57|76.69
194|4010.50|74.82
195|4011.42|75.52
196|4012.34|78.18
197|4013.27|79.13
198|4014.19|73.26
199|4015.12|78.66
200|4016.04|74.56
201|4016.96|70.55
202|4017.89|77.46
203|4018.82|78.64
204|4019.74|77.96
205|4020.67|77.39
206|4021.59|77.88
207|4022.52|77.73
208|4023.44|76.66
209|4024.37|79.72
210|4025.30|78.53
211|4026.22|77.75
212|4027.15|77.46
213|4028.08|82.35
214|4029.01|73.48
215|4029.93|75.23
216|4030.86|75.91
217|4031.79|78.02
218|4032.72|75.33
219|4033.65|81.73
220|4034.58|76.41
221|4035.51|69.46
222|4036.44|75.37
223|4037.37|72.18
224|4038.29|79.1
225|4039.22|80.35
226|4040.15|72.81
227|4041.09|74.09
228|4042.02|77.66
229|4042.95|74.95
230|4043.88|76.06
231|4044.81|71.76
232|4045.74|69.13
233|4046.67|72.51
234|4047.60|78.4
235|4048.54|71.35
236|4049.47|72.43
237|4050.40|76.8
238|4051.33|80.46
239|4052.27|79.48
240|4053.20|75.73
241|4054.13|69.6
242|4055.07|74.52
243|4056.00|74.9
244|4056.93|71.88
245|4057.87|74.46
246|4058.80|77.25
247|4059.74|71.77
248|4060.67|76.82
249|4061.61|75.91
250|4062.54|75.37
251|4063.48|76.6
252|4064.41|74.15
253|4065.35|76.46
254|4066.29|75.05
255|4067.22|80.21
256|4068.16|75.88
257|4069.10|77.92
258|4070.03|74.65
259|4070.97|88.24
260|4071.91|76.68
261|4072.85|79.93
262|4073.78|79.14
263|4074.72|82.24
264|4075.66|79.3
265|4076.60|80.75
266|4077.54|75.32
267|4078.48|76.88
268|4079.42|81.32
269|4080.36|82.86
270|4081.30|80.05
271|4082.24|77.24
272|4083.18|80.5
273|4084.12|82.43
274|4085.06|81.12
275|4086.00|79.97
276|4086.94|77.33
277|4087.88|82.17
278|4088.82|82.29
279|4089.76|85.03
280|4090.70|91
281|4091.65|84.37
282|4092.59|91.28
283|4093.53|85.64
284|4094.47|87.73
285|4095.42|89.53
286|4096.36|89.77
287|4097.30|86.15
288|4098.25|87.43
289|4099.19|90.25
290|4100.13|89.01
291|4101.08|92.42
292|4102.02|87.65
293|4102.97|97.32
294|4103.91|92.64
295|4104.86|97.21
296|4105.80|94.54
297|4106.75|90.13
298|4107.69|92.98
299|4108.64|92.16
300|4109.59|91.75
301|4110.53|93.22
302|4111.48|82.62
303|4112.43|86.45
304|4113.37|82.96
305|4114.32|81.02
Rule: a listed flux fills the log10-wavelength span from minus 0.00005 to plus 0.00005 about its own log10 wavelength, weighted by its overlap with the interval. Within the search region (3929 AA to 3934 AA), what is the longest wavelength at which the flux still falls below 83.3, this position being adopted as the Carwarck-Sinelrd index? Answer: 3933.67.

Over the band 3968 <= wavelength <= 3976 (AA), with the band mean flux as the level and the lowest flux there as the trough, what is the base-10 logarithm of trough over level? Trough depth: -0.024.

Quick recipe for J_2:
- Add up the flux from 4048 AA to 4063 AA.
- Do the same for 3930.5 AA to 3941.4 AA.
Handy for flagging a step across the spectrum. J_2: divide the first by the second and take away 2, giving -0.8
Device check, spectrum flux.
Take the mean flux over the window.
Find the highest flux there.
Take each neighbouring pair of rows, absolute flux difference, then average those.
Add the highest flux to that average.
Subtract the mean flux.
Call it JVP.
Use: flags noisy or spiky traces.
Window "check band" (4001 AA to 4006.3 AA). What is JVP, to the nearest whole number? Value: 9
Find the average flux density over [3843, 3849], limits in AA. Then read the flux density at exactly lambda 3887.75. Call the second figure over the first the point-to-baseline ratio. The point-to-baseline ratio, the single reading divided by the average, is 1.06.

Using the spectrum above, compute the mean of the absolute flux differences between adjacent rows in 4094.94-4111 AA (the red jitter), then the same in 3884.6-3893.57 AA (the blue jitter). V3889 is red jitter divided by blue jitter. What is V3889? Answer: 0.77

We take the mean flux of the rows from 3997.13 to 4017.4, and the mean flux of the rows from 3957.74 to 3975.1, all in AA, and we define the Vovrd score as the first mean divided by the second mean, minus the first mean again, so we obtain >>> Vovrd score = -75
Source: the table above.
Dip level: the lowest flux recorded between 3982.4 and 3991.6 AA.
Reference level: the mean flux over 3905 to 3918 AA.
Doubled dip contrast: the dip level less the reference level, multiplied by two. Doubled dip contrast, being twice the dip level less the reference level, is -19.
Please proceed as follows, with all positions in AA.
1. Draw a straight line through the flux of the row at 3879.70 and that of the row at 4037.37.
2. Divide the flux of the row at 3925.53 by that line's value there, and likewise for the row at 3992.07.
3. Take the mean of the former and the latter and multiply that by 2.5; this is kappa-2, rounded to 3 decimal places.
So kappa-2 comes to 2.139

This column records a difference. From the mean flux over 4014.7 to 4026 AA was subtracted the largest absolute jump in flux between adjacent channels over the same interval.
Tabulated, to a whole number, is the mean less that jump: 70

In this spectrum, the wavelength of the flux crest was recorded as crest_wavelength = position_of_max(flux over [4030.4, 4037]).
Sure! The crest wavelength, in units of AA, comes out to 4033.65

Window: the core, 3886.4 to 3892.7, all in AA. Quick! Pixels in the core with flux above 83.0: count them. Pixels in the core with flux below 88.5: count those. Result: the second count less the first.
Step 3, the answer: -7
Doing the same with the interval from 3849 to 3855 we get -3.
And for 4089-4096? -3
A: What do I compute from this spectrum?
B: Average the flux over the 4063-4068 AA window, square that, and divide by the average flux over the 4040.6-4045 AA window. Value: 78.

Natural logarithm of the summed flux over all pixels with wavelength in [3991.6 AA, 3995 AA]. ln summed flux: 5.65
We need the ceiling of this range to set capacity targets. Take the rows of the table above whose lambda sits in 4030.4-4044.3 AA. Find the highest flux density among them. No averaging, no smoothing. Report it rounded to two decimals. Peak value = 81.73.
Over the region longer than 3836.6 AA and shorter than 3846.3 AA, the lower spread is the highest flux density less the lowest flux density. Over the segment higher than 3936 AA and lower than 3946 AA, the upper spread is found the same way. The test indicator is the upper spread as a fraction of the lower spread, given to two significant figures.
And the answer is 0.77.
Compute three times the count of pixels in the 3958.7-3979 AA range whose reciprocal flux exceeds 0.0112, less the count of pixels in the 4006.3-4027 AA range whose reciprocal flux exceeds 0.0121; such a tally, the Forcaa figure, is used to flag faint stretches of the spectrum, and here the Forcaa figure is 29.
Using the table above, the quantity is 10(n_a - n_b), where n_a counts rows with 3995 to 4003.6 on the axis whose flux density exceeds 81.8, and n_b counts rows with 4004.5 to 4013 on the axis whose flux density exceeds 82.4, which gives 10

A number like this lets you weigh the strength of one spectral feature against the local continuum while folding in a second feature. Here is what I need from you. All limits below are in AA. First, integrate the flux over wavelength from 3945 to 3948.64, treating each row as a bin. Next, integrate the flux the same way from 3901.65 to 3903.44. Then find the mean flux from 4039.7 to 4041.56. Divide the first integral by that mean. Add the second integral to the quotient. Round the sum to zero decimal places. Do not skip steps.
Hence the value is 162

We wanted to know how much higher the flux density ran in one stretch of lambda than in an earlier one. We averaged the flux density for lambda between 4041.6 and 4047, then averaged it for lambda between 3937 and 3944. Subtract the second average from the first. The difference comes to -8.4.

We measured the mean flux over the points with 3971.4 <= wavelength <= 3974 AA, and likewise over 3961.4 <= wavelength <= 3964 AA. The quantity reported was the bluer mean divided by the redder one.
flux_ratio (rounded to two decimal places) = 0.96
